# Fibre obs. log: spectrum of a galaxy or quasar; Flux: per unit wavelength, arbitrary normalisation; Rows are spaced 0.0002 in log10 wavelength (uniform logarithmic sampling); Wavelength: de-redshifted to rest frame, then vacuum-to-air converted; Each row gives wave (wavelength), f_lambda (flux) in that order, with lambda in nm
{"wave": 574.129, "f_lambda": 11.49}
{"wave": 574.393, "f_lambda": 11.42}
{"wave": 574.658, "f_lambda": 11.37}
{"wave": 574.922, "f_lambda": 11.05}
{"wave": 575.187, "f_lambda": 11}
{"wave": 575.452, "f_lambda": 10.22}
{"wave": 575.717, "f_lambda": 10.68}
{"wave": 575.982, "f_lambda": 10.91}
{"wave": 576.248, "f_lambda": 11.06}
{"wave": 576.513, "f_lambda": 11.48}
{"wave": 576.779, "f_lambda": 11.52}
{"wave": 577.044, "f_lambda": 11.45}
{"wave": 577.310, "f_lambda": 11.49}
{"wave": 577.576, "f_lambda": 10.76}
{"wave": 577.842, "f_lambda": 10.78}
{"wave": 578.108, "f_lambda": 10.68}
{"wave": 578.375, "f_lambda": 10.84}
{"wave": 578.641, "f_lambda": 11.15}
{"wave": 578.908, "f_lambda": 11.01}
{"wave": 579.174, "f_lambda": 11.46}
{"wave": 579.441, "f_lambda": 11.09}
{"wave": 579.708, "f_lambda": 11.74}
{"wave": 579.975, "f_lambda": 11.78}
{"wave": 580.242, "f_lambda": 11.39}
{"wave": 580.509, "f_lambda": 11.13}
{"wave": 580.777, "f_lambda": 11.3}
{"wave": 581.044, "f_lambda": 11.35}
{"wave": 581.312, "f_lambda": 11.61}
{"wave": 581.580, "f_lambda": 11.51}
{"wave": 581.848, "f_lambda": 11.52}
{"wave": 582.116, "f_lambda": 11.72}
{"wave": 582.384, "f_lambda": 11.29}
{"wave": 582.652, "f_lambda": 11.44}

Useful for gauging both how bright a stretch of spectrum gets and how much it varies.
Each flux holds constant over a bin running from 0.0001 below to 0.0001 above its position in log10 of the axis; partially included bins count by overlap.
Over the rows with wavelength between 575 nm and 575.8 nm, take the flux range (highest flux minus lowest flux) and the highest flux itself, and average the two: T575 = 5.89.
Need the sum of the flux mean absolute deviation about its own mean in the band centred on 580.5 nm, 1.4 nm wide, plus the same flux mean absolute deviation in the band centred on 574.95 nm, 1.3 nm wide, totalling 0.48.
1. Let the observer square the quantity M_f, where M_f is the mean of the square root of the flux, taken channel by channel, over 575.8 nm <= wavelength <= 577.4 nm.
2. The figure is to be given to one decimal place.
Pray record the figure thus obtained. 11.3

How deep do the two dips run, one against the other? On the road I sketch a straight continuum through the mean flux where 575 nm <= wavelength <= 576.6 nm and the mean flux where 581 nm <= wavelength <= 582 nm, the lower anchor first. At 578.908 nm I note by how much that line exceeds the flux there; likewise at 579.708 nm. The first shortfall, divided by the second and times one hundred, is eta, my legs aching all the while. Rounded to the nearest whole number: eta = -49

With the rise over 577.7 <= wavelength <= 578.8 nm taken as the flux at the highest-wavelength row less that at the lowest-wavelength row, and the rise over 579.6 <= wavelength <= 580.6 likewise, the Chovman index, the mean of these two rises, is -0.12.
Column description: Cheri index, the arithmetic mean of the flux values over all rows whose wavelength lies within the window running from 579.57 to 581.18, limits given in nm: 11.4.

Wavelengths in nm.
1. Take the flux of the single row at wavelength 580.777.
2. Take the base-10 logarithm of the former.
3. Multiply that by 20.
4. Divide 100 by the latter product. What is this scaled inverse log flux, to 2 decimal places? 4.75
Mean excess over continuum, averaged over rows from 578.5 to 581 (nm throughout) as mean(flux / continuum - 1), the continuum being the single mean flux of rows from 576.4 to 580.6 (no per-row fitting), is 0.009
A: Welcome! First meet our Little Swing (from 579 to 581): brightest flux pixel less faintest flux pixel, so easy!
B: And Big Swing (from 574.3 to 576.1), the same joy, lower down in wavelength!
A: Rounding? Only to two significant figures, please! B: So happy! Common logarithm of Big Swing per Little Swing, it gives 0.24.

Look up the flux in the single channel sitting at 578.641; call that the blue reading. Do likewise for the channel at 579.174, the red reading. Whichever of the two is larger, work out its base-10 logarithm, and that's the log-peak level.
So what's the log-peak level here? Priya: 1.06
